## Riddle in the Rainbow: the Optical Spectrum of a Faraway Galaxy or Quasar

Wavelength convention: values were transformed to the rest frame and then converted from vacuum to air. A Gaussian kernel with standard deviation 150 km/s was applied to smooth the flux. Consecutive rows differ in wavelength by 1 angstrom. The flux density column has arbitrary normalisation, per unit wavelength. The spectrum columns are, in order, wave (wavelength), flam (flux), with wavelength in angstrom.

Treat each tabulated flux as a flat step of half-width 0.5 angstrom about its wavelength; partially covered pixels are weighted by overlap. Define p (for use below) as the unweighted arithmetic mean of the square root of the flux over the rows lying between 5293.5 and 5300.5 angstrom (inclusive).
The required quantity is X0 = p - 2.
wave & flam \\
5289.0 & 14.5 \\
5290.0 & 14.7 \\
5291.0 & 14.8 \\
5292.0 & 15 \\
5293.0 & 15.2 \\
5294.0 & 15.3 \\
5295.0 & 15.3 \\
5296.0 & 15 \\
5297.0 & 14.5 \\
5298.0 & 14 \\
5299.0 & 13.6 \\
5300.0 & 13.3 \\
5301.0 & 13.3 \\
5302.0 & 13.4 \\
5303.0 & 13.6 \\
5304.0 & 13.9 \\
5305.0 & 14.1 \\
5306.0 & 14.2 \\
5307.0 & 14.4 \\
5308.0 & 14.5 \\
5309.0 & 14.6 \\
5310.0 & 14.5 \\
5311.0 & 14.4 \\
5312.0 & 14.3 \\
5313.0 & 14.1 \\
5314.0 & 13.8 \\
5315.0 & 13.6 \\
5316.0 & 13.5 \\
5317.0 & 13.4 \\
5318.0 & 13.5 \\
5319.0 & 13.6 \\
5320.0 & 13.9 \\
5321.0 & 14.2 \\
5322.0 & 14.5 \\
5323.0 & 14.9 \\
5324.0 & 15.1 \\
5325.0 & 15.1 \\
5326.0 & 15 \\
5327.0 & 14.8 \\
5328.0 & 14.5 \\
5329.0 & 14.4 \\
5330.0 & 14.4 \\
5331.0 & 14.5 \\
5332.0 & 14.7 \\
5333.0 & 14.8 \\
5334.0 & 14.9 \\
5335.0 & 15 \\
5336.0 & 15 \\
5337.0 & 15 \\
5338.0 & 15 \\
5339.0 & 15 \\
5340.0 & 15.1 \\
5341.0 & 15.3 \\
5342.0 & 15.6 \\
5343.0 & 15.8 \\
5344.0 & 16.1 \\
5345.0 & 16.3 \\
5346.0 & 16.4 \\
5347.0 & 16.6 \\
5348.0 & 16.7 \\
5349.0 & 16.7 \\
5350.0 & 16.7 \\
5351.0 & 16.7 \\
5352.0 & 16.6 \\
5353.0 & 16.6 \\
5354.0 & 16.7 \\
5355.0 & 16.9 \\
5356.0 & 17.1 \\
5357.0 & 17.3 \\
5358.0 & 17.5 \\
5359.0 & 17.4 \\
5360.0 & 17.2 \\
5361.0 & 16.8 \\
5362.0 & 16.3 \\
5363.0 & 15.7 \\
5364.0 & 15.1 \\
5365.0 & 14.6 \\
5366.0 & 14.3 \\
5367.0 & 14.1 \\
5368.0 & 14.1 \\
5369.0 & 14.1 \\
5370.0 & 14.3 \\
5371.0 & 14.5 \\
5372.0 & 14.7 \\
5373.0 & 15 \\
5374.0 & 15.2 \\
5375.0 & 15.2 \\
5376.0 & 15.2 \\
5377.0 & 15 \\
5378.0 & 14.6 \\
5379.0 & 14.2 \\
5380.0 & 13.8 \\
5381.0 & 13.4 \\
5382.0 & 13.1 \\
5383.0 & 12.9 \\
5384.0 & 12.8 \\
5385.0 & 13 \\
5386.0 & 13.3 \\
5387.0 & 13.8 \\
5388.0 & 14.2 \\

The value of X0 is 1.80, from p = 3.80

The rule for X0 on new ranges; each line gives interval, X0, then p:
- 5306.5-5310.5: 1.81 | 3.81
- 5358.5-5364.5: 2.05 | 4.05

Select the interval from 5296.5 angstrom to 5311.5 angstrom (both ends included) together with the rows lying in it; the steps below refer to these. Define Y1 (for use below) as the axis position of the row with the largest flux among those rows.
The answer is 5309.0 angstrom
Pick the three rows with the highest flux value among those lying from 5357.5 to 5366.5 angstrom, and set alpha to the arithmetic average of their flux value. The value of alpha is 17.4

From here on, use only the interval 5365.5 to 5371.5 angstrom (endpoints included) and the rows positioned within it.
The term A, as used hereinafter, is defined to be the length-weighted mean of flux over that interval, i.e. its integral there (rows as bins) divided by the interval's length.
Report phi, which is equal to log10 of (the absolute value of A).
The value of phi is 1.153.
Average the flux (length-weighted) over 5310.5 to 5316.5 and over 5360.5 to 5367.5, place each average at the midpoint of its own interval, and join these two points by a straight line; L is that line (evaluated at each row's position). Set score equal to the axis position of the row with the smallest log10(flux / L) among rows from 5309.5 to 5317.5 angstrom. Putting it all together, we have 5317.0 angstrom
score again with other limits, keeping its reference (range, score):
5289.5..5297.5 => 5297.0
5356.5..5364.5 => 5364.0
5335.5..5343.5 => 5339.0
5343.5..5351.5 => 5344.0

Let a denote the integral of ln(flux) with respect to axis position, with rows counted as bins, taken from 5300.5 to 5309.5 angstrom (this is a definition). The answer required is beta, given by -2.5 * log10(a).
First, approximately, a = 23.7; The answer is -3.44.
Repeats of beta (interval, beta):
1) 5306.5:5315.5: -3.45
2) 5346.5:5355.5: -3.51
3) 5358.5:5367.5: -3.48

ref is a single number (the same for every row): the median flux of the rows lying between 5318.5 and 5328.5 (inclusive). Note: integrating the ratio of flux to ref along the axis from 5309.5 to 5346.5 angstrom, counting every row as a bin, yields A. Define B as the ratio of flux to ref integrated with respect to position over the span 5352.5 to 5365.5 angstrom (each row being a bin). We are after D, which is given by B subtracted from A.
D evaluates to 22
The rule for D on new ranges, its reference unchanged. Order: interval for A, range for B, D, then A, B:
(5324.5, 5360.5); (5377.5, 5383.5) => 33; 39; 6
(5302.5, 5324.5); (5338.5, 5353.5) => 5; 21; 17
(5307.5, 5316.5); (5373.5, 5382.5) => 0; 9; 9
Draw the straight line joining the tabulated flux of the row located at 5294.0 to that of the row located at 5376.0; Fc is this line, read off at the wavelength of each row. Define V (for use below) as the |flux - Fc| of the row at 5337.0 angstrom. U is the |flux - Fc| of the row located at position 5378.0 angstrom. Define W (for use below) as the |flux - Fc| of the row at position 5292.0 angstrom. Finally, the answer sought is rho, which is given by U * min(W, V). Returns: 0.1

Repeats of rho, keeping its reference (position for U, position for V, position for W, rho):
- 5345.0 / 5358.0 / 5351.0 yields 1.6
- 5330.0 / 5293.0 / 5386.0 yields 0.1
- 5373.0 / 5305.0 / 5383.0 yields 0.2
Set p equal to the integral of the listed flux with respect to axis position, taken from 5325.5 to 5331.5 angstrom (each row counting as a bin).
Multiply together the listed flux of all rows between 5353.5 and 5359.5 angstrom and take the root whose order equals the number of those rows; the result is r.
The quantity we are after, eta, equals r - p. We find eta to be -70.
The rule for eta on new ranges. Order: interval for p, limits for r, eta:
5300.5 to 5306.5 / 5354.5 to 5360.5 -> -65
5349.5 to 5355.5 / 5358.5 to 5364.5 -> -84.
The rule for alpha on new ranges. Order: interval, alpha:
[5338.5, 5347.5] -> 16.4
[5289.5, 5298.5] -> 15.3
